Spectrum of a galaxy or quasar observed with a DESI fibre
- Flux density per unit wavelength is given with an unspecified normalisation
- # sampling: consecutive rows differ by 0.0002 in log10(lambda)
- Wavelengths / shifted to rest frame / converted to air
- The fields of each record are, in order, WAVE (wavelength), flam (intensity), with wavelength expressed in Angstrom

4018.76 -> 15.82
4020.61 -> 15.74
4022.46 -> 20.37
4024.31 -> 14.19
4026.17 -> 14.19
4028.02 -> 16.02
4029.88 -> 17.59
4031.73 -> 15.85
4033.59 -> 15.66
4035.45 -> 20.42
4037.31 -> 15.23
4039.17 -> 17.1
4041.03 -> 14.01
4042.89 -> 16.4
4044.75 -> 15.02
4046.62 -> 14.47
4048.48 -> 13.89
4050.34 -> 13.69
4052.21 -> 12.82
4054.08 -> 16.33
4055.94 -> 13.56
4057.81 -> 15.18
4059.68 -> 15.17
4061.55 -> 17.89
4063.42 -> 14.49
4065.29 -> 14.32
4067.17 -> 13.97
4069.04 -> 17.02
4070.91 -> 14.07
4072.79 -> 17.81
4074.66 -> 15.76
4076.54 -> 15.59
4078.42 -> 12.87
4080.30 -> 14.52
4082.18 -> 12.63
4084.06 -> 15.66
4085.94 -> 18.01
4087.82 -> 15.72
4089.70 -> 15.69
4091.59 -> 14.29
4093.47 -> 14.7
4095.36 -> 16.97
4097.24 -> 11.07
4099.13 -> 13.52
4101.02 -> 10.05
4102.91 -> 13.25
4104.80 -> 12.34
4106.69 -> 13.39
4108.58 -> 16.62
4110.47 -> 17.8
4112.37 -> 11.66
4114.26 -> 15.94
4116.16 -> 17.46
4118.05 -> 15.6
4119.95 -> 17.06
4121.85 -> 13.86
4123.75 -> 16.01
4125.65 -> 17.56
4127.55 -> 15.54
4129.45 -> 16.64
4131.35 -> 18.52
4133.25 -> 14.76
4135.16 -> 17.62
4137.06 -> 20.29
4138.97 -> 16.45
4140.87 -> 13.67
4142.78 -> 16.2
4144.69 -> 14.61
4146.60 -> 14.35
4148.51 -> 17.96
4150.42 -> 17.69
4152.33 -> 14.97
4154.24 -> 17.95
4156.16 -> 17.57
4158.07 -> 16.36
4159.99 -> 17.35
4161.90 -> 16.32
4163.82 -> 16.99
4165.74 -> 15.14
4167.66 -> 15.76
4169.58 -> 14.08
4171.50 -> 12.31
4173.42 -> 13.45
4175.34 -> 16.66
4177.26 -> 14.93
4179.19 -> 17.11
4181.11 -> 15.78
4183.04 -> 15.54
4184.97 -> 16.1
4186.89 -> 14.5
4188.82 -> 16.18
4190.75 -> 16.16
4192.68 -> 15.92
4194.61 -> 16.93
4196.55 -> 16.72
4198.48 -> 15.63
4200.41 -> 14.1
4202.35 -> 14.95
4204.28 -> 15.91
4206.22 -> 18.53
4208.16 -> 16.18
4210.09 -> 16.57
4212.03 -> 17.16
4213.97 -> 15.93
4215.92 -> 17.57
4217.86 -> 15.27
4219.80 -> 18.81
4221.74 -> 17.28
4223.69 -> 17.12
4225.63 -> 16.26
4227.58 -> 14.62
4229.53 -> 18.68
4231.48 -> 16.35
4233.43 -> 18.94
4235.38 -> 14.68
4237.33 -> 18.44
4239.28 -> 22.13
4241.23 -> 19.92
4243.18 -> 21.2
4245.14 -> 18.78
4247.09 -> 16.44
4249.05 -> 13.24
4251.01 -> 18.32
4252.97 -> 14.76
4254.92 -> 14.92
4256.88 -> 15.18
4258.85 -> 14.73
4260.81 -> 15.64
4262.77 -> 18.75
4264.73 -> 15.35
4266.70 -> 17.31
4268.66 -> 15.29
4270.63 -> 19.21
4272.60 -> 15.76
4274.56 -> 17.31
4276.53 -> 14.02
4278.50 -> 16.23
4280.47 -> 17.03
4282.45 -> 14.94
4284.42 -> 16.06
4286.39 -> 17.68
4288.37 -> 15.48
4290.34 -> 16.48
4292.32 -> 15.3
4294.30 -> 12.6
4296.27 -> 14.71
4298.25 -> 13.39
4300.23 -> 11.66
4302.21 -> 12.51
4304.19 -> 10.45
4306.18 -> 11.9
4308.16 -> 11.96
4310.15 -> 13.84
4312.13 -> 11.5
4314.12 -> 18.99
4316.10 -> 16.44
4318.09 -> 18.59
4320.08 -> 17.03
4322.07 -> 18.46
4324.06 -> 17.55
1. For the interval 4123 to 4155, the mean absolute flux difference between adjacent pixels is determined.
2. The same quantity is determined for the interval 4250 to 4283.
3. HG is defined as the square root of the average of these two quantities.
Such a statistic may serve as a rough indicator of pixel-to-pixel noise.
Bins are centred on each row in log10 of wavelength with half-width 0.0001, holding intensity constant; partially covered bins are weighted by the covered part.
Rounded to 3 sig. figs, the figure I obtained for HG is 1.47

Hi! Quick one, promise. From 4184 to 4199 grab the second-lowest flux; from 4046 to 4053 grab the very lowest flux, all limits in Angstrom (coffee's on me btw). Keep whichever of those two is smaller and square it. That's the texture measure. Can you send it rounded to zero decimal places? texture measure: 164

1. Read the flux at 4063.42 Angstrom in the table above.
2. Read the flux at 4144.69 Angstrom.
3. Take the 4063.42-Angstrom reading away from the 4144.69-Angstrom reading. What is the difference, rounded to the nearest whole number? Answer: 0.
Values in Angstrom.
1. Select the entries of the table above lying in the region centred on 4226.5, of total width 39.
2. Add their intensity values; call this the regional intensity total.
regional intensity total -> 352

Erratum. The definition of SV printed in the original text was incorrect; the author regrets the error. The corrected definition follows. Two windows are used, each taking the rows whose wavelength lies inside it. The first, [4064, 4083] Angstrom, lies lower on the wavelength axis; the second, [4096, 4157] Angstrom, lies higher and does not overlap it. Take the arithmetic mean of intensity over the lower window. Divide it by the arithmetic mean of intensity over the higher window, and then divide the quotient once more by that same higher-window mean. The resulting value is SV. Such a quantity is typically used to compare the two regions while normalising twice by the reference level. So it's 0.0613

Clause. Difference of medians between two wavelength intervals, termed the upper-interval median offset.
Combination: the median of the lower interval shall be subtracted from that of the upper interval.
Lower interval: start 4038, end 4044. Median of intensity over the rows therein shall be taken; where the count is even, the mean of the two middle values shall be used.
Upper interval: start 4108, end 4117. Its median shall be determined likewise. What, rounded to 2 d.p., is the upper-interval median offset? 0.22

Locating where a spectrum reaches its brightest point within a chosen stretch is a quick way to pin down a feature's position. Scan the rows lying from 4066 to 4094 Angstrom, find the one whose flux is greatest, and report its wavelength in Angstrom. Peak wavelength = 4085.94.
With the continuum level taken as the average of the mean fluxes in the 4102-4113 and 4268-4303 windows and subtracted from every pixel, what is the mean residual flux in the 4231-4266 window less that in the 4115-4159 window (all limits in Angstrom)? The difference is 0.6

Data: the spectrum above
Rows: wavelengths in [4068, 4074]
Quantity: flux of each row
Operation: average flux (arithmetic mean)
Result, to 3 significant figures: 16.3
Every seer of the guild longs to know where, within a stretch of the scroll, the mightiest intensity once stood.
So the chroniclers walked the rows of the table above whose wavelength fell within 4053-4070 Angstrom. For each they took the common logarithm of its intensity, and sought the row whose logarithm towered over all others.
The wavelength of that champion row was 4061.55 Angstrom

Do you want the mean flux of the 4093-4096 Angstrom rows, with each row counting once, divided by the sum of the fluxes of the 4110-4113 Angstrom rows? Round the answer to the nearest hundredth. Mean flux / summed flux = 0.54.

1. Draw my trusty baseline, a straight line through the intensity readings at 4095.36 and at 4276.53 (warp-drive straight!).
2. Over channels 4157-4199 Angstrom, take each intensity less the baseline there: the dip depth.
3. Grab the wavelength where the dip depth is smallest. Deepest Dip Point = 4171.50 Angstrom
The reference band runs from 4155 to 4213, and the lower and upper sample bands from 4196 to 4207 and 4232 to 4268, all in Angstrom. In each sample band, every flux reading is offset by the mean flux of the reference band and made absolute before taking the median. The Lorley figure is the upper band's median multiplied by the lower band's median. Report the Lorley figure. 1.7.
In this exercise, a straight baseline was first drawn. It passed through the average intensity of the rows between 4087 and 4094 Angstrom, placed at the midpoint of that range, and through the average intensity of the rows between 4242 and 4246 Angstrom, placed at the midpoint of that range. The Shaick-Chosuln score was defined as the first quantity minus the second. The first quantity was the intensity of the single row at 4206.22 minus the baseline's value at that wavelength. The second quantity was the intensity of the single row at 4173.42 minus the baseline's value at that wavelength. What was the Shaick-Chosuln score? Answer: 4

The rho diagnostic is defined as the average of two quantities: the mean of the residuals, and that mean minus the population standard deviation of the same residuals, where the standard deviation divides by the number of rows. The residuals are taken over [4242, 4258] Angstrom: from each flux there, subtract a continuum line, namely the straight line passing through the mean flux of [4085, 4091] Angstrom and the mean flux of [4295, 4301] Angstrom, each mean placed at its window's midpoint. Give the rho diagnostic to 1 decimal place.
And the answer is 1.4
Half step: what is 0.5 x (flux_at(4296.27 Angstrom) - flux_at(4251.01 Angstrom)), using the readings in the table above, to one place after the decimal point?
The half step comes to -1.8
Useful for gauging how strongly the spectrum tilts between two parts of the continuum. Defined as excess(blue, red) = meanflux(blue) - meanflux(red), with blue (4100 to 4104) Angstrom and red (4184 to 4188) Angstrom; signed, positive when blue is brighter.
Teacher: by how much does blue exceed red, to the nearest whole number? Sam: -4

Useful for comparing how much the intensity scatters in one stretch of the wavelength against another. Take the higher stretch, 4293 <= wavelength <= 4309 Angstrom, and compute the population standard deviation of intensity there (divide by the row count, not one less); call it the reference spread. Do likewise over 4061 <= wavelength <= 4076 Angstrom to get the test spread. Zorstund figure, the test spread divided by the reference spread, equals 1.3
